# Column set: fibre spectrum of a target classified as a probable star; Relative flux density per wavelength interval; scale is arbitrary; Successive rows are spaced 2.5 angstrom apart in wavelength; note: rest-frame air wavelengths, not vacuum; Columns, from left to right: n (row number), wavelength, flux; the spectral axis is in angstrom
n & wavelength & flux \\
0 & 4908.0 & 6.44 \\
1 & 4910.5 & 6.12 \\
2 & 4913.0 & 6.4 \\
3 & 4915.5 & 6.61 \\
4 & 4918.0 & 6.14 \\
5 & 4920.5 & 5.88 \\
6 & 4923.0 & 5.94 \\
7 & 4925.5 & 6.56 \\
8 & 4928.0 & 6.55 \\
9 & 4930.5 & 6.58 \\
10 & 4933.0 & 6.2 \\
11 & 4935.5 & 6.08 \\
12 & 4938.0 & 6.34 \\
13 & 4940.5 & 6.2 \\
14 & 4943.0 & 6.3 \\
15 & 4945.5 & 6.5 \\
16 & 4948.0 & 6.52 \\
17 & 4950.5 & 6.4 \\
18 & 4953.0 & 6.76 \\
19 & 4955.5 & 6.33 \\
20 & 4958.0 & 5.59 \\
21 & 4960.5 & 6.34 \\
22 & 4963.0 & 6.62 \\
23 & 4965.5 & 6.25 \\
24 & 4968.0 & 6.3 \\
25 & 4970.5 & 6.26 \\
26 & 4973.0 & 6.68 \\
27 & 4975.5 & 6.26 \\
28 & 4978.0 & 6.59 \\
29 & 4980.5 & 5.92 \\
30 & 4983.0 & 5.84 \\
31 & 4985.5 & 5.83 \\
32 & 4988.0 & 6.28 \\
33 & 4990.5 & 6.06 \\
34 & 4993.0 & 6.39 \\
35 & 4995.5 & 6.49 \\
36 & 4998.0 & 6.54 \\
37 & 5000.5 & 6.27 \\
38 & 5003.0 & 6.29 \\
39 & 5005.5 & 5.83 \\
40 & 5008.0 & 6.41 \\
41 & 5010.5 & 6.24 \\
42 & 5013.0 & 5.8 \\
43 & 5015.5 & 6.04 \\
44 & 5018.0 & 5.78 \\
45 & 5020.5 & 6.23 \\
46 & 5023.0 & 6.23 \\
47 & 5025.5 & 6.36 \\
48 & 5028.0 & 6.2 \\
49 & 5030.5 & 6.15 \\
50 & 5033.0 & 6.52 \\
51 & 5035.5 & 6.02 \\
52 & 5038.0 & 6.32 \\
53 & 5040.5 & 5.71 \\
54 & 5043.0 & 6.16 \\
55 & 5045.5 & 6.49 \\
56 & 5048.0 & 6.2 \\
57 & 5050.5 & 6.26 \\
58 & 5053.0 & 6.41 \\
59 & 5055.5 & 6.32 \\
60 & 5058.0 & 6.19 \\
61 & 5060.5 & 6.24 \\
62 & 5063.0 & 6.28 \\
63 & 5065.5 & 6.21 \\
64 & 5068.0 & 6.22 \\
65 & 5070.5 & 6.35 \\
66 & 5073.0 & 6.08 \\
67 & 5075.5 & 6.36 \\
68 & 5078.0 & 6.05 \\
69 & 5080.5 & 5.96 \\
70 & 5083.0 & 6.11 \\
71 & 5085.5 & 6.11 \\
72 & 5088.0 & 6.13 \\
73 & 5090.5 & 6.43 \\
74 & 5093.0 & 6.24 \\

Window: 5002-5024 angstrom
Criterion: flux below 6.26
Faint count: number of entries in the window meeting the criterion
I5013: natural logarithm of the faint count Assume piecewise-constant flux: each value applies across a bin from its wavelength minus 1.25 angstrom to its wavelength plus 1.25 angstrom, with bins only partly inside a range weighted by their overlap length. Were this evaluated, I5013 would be 1.9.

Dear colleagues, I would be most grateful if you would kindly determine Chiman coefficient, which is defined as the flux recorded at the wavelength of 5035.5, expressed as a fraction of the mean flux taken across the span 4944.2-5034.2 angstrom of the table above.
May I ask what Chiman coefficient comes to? 0.96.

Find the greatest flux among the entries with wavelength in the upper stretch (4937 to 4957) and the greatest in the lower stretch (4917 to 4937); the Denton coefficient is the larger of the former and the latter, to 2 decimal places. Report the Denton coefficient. 6.76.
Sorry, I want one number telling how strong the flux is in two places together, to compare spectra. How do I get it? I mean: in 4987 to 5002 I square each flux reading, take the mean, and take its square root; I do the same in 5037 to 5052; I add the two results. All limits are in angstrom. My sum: 12.53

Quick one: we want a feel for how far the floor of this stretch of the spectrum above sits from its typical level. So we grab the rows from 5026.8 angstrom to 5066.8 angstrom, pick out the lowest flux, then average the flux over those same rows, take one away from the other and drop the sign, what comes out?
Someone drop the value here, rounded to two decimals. 0.52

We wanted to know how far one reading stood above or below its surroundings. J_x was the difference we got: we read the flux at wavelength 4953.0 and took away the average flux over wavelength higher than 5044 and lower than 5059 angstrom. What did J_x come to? 0.4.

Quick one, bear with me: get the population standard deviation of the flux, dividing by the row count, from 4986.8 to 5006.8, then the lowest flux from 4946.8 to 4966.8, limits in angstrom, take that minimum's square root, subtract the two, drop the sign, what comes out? 2.15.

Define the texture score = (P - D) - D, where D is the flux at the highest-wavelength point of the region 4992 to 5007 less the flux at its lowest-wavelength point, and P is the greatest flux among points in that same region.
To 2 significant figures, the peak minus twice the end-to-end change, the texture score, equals 7.7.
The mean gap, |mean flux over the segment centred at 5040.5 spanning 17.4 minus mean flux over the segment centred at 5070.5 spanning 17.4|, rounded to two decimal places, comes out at 0.02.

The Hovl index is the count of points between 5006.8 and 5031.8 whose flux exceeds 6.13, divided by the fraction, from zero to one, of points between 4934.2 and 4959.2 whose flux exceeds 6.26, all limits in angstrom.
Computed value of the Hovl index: 10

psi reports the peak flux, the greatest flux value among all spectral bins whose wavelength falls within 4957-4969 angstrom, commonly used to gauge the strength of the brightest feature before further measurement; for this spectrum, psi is 6.62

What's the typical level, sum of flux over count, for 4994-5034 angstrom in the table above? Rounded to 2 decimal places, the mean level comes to 6.21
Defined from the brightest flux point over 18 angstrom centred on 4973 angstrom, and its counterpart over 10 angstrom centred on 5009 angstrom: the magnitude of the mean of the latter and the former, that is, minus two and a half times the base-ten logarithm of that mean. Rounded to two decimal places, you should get -2.04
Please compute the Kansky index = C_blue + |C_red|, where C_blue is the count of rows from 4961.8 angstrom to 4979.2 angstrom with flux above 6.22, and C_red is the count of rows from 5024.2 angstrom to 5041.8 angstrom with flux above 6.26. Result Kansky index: 10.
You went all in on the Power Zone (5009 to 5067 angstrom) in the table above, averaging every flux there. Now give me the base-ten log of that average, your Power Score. 0.792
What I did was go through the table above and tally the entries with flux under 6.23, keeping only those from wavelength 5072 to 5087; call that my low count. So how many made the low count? 5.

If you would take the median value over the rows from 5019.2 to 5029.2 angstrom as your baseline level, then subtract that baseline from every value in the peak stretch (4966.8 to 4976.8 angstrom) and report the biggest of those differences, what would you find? 0.45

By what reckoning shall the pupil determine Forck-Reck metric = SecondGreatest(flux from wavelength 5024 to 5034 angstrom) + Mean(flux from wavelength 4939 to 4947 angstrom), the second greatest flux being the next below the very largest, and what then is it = 12.7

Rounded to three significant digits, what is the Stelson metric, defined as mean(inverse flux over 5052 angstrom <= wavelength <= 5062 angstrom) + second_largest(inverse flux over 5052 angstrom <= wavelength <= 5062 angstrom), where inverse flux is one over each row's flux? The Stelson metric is 0.319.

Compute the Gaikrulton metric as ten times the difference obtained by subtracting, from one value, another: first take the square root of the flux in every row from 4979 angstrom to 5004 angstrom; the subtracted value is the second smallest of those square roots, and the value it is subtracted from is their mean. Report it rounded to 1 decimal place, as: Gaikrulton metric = 0.7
